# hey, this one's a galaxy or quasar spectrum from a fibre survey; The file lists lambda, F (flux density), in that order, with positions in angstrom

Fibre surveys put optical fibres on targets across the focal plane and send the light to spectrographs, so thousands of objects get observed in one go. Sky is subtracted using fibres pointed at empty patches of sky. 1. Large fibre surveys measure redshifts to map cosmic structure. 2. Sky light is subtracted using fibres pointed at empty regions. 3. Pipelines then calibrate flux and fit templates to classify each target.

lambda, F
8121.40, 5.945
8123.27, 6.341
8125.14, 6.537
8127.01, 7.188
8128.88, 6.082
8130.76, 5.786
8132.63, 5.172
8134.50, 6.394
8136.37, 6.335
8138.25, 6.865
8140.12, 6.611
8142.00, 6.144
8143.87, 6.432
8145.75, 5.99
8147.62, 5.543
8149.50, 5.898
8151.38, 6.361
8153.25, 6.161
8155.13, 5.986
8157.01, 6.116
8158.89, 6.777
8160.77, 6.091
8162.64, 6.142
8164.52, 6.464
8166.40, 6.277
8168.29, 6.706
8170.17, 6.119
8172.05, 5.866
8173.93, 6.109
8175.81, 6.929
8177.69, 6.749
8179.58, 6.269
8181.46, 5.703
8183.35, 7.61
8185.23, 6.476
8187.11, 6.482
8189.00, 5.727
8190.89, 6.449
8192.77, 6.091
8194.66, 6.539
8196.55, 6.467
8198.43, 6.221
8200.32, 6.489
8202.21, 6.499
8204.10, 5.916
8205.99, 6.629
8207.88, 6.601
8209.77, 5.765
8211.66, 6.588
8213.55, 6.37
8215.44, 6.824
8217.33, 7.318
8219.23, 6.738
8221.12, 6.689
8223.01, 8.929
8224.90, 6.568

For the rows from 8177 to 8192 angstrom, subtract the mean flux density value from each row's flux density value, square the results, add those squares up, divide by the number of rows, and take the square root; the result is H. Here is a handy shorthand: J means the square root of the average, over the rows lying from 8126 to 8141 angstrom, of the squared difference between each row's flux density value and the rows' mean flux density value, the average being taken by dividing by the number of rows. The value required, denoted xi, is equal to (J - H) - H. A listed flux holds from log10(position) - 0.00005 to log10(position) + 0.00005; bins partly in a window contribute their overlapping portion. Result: -0.5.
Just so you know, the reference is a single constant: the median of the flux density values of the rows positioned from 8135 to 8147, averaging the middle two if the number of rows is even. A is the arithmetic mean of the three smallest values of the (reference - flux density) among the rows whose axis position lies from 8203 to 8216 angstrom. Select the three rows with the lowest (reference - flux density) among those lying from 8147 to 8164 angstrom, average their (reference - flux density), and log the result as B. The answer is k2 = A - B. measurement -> -0.3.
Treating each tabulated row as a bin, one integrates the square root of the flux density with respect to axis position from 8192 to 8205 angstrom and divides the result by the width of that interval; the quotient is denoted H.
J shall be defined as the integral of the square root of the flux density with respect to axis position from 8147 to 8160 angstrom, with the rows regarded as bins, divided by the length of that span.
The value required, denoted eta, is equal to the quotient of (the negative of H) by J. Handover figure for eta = -1.02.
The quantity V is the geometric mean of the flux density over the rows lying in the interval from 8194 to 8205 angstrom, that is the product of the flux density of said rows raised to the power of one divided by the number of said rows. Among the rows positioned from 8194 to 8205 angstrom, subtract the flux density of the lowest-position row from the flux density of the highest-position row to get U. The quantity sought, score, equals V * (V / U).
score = -65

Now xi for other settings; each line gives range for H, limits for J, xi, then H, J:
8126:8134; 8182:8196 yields -0.9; 0.73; 0.53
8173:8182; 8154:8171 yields -0.6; 0.44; 0.27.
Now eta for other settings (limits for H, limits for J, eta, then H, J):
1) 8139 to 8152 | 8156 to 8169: -0.98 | 2.48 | 2.52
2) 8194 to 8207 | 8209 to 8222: -0.98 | 2.53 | 2.57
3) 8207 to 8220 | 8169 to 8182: -1.02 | 2.57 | 2.50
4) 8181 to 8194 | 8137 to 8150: -1.01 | 2.52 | 2.49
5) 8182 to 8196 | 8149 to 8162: -1.02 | 2.54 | 2.49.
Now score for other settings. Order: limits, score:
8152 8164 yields -2028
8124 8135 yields -265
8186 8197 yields -2634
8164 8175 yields -110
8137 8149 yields -30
